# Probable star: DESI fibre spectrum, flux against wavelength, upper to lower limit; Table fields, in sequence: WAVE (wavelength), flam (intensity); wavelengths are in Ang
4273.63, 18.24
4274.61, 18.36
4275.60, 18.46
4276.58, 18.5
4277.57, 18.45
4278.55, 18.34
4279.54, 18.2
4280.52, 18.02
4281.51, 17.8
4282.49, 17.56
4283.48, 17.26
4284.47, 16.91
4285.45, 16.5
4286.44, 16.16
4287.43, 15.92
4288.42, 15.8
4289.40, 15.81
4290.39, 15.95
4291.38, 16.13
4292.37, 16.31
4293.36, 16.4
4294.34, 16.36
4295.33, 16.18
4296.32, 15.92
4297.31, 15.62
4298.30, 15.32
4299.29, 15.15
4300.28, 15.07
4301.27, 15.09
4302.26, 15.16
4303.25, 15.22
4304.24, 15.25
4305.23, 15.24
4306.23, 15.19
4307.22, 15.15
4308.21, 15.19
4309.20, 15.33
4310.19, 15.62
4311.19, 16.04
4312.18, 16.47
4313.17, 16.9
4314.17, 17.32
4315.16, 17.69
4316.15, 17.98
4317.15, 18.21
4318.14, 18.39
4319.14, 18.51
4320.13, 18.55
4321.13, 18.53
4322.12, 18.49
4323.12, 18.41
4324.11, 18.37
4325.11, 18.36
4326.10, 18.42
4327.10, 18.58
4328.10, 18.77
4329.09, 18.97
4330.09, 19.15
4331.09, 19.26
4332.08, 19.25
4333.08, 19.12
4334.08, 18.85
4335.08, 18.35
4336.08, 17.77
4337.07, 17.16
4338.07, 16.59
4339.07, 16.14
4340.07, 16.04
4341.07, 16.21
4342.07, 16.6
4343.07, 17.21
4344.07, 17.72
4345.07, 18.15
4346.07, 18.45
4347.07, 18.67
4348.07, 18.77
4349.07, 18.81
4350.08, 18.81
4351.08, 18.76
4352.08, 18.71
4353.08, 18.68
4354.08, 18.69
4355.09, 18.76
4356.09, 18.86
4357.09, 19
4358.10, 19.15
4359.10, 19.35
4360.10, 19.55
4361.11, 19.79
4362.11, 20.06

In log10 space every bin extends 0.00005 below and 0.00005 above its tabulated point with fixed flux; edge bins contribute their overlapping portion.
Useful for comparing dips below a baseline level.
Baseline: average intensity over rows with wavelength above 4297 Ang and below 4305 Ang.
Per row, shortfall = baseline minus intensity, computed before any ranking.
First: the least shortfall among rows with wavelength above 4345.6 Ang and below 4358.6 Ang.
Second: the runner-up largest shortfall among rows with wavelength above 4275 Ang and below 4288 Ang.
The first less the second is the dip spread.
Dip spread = -2.99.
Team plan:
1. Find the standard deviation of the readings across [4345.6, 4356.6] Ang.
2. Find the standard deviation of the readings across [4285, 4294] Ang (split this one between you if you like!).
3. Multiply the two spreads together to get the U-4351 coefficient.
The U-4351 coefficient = 0.03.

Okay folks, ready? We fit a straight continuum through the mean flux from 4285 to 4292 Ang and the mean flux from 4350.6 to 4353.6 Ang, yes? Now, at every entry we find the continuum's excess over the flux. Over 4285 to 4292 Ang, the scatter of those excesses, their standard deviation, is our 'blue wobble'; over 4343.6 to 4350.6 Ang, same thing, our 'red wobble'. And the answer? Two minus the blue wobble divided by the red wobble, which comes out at 1.1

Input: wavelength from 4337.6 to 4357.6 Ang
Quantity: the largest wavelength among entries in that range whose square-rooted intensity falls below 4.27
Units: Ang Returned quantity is 4345.07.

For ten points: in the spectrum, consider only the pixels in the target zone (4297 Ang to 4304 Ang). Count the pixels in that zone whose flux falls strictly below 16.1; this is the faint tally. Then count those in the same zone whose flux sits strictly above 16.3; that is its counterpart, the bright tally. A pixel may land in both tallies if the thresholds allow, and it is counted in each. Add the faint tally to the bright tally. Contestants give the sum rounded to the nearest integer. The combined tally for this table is 7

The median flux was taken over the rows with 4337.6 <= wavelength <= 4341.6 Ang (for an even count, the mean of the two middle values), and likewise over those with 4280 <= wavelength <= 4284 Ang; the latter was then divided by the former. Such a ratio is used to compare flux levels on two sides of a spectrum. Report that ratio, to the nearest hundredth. 1.09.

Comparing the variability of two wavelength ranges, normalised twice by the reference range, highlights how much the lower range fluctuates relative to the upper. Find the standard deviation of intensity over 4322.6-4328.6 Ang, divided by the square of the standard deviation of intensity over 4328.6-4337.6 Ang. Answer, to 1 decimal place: 0.3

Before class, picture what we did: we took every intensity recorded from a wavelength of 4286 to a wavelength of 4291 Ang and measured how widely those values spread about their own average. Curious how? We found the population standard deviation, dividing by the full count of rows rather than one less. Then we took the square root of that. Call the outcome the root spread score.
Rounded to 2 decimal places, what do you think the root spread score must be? 0.36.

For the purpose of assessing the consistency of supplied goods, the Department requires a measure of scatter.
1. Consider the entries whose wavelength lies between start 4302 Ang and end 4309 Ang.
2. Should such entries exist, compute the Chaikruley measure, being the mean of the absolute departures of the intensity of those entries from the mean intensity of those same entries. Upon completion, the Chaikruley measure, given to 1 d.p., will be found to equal 0.0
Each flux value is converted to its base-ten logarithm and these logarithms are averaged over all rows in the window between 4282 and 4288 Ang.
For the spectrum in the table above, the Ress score 1.22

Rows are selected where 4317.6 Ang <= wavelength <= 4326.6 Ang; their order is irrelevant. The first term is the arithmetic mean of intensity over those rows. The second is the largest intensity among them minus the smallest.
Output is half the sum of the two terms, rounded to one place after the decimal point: 9.3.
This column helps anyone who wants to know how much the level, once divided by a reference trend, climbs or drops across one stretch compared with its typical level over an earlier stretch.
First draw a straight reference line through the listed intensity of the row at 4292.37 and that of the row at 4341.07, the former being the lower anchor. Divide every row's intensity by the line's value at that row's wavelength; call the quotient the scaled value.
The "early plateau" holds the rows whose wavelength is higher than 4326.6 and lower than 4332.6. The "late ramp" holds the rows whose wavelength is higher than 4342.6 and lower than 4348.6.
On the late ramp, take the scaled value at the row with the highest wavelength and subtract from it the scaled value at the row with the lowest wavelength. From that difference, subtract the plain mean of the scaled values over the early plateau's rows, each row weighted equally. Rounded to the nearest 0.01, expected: -1.07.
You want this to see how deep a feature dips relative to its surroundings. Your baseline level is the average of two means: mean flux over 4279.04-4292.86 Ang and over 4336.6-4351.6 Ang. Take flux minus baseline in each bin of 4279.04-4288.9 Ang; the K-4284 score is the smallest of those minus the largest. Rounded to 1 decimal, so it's -2.4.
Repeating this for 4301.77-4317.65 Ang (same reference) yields -3.1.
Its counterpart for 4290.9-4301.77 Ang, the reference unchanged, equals -1.3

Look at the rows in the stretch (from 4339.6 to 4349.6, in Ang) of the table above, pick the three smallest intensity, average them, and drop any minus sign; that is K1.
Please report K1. 16.3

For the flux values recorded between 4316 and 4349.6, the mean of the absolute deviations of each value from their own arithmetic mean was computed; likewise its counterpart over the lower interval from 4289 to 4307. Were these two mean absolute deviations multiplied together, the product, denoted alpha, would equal 0.31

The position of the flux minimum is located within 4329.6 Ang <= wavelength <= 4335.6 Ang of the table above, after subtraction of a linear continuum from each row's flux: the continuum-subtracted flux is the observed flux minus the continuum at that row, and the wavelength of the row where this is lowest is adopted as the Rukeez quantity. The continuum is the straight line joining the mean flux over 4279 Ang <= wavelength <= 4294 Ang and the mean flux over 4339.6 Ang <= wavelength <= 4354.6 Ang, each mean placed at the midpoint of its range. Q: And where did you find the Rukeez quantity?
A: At 4335.08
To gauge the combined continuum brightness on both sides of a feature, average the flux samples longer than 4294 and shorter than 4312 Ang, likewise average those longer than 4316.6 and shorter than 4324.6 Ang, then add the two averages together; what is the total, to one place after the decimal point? 33.9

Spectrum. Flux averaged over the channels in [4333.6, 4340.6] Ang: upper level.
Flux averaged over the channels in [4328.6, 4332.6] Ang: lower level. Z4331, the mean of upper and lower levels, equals 18.2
